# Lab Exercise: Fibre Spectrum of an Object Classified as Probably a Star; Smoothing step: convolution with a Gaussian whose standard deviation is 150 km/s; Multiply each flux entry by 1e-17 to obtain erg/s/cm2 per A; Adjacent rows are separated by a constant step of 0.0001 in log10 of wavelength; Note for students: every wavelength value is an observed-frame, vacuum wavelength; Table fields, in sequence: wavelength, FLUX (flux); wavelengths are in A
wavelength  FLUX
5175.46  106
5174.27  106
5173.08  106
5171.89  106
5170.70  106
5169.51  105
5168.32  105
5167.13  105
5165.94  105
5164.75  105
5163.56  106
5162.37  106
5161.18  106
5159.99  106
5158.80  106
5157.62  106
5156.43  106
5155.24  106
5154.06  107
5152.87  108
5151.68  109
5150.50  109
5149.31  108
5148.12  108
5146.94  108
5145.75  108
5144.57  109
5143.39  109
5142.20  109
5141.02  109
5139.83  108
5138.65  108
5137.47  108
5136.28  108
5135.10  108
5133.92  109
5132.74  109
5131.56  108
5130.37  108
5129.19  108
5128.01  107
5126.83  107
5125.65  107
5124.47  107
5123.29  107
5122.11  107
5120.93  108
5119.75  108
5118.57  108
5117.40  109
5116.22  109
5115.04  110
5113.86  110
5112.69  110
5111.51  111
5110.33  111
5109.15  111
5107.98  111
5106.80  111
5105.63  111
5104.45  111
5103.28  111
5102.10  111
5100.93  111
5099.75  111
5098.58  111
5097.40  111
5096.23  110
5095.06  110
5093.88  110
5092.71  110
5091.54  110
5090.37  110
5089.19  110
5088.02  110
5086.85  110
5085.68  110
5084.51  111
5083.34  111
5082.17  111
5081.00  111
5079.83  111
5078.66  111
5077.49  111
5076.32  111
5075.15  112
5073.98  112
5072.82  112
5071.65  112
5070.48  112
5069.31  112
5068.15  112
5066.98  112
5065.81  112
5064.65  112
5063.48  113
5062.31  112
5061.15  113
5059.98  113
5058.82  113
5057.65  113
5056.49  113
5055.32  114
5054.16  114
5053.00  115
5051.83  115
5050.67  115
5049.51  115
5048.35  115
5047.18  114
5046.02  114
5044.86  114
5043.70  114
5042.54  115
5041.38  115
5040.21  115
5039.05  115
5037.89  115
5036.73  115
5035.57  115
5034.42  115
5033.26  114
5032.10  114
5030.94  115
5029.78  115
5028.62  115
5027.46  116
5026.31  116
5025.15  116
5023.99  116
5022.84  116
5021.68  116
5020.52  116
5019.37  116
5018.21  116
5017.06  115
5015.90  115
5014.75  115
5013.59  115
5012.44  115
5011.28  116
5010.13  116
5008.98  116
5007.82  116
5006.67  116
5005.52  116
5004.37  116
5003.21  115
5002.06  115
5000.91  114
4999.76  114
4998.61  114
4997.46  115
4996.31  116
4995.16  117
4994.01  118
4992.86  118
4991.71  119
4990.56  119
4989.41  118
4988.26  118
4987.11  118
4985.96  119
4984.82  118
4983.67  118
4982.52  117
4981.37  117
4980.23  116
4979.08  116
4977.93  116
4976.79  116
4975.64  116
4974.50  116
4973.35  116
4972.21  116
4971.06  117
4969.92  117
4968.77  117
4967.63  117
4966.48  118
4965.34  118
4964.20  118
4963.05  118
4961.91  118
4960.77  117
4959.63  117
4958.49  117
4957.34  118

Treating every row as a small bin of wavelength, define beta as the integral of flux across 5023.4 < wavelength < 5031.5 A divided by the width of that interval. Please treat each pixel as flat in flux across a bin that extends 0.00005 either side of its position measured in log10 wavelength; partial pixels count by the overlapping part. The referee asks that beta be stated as 116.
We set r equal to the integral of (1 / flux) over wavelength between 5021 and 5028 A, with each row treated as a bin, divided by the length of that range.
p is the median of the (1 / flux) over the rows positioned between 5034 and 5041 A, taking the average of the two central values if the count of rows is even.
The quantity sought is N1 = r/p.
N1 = 0.99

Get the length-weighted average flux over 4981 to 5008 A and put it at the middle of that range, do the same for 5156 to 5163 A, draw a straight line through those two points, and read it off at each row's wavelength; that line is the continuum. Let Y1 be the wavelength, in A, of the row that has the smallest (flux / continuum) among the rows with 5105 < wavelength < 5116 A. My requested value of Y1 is 5112.69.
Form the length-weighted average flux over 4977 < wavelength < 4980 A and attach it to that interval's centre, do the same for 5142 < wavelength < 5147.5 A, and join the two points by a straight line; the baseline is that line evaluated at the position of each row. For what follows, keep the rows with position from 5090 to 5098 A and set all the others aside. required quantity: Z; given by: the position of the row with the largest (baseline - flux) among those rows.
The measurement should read 5090.37 A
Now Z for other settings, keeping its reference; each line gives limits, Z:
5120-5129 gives 5122.11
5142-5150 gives 5145.75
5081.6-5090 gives 5085.68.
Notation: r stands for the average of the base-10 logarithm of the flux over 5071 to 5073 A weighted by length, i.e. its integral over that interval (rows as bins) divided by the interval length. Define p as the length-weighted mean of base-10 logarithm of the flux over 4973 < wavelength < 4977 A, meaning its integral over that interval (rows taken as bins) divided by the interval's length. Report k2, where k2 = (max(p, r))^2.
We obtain 4.25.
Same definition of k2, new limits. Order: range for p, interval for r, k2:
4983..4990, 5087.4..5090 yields 4.29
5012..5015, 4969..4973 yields 4.27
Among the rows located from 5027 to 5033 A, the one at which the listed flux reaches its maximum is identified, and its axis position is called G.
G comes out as 5027.46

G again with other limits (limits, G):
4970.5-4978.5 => 4971.06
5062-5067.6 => 5063.48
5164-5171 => 5170.70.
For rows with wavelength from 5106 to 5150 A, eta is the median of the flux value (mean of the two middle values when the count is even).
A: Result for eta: 108.0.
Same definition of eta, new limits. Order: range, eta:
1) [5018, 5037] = 116.0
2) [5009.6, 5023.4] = 116.0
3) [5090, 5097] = 110.0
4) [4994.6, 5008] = 115.5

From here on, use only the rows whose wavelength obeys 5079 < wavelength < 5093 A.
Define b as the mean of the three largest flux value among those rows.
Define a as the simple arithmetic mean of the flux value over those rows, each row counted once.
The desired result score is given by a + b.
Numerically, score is 221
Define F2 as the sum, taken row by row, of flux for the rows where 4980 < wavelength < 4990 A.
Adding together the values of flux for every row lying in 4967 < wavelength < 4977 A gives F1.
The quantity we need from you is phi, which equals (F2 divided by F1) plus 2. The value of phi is 3.01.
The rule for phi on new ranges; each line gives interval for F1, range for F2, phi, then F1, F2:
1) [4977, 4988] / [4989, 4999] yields 3.00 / 1055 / 1054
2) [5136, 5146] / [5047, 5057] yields 3.06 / 976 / 1030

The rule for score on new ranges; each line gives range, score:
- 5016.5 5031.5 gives 232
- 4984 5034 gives 235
